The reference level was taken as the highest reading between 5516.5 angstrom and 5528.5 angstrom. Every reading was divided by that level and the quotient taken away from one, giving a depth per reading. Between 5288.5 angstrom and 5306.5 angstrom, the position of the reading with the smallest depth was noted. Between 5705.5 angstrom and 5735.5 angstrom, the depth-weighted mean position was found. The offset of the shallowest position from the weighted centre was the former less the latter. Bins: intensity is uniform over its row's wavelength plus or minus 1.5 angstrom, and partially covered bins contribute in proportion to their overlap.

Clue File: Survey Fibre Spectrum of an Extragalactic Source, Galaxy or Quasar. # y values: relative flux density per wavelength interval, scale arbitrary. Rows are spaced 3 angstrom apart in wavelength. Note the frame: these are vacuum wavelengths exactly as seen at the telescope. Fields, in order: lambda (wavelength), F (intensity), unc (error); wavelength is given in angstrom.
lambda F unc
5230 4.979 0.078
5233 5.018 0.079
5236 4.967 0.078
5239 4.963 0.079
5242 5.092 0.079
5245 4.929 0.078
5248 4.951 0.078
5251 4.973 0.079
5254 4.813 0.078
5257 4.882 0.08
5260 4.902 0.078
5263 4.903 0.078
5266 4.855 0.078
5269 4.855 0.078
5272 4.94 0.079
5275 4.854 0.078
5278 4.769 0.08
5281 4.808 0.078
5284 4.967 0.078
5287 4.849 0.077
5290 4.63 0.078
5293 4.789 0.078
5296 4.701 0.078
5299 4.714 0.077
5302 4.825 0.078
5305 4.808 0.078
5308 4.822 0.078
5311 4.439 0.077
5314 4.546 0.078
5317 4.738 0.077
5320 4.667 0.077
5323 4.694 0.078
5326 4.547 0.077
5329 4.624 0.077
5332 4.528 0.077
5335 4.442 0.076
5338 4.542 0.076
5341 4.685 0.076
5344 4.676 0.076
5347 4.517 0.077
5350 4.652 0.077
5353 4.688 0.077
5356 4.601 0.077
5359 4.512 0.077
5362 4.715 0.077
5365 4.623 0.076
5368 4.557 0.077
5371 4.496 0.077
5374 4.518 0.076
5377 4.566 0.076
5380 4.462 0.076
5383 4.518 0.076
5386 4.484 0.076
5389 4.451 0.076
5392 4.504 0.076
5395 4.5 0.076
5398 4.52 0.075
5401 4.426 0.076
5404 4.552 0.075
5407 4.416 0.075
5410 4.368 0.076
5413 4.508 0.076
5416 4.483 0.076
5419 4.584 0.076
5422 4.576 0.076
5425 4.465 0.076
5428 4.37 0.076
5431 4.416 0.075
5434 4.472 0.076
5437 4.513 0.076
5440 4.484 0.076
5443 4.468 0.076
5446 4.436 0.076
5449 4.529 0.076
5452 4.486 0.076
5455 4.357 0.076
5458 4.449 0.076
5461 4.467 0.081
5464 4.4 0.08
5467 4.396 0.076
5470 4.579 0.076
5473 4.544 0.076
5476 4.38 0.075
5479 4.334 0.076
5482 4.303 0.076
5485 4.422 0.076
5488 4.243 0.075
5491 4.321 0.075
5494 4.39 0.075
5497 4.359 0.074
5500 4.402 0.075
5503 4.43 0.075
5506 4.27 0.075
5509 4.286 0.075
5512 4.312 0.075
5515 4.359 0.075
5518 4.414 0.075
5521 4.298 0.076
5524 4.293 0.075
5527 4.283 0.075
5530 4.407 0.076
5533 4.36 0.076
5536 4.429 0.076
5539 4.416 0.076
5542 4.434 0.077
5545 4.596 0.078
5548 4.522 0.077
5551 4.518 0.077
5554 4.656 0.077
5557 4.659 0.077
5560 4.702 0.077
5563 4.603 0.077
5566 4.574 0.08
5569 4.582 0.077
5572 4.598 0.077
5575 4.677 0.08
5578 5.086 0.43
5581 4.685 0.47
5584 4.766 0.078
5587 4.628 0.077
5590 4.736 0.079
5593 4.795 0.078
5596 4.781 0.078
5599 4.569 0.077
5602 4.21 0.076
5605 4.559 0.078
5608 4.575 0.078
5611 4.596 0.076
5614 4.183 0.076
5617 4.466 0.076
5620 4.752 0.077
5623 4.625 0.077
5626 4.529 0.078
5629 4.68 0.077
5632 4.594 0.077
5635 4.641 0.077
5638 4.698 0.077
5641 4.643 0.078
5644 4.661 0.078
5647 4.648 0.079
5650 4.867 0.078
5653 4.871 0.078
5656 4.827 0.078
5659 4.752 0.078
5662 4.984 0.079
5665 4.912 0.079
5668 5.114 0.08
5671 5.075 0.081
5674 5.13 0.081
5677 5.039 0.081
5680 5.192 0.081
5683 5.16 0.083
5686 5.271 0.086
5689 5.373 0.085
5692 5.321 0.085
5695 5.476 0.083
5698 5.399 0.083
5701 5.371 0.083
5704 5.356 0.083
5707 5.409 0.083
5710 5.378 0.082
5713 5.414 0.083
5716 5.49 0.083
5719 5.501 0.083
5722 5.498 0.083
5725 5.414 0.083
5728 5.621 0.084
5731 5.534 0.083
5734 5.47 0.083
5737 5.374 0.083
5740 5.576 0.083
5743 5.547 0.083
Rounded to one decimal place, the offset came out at -418.8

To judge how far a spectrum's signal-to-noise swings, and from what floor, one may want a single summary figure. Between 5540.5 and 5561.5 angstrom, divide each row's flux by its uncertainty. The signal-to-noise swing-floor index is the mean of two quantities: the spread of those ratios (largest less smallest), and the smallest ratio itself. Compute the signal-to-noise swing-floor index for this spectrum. 30.5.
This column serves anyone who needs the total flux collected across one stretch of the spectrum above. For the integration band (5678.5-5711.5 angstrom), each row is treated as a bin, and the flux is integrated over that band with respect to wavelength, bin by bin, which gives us 176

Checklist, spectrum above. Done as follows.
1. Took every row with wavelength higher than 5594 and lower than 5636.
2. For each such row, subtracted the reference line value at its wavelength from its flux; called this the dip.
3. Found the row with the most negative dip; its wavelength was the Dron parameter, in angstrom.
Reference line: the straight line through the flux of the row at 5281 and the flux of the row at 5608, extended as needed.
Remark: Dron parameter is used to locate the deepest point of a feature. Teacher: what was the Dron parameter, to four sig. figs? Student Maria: 5614 angstrom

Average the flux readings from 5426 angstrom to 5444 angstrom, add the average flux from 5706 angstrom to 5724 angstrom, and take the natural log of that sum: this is 2.29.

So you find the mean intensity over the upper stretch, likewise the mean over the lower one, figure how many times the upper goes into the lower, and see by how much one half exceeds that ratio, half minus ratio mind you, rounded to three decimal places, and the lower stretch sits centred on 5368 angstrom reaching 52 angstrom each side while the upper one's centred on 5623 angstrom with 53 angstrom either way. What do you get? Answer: -0.466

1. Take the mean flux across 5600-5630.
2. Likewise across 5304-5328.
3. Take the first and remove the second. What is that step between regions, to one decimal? -0.1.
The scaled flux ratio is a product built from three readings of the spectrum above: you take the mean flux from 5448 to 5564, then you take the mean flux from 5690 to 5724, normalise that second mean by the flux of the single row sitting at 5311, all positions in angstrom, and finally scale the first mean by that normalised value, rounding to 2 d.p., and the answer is 5.40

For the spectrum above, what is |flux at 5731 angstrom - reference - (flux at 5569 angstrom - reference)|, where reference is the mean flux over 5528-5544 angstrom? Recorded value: 0.95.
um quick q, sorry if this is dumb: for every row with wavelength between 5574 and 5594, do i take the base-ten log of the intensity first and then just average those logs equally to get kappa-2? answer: 0.678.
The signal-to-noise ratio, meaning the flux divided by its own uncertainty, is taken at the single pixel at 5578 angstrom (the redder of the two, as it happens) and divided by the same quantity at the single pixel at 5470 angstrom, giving 0.20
